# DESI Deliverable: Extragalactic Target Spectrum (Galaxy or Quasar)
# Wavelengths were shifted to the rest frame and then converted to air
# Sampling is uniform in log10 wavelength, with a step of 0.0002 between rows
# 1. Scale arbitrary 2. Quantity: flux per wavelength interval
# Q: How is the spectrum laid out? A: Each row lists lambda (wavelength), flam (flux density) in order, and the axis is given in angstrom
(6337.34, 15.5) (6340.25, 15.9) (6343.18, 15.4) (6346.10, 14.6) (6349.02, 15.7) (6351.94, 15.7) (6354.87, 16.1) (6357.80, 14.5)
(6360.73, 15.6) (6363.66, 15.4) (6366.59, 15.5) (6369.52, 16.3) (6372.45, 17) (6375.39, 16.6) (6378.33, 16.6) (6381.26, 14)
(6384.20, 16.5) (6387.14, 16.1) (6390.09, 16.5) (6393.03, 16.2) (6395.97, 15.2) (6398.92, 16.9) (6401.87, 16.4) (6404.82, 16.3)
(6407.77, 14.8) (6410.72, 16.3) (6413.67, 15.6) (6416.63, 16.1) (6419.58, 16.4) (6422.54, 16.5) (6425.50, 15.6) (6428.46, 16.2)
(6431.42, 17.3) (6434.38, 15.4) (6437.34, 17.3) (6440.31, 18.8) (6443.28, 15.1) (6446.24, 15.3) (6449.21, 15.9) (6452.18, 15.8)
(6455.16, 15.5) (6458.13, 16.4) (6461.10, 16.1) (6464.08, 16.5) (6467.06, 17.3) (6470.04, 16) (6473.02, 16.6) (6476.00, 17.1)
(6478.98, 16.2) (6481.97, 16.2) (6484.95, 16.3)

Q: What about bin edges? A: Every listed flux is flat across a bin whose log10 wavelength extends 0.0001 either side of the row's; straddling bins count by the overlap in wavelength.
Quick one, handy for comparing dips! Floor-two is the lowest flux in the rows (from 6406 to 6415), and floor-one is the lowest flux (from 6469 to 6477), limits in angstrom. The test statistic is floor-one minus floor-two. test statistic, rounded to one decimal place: 1.2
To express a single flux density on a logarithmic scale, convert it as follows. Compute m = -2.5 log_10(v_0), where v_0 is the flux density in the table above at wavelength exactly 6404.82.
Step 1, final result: -3.03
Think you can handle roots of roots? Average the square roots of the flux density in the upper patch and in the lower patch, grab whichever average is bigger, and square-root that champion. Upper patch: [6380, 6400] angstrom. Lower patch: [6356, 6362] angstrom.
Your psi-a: 1.997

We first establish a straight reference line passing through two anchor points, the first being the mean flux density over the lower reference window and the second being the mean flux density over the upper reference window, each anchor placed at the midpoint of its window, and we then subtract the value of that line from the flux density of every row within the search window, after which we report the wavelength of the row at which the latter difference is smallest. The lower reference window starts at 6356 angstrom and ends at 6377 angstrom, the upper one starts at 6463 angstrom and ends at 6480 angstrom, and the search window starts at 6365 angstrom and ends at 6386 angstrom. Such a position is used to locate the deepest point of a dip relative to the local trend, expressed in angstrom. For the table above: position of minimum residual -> 6381.26 angstrom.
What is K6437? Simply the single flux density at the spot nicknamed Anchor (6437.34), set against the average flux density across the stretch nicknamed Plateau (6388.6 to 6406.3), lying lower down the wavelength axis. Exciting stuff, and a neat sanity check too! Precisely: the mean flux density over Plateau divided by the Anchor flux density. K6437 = 0.94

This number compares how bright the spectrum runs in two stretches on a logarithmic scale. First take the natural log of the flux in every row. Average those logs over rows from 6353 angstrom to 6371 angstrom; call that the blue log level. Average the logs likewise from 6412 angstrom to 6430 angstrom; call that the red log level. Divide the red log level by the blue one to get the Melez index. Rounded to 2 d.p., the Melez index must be 1.01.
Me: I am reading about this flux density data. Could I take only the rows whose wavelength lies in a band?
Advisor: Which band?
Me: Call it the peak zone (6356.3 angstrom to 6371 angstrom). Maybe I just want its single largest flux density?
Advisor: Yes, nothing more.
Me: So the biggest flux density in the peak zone 16.3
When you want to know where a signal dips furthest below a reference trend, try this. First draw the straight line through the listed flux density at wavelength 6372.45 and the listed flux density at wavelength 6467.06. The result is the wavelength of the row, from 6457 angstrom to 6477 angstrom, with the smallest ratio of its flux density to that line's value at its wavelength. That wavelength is 6470.04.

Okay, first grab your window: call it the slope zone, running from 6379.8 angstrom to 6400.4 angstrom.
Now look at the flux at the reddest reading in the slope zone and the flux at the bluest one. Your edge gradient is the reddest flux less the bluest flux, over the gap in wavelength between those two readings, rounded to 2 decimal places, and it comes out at 0.16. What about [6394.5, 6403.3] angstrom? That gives 0.20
